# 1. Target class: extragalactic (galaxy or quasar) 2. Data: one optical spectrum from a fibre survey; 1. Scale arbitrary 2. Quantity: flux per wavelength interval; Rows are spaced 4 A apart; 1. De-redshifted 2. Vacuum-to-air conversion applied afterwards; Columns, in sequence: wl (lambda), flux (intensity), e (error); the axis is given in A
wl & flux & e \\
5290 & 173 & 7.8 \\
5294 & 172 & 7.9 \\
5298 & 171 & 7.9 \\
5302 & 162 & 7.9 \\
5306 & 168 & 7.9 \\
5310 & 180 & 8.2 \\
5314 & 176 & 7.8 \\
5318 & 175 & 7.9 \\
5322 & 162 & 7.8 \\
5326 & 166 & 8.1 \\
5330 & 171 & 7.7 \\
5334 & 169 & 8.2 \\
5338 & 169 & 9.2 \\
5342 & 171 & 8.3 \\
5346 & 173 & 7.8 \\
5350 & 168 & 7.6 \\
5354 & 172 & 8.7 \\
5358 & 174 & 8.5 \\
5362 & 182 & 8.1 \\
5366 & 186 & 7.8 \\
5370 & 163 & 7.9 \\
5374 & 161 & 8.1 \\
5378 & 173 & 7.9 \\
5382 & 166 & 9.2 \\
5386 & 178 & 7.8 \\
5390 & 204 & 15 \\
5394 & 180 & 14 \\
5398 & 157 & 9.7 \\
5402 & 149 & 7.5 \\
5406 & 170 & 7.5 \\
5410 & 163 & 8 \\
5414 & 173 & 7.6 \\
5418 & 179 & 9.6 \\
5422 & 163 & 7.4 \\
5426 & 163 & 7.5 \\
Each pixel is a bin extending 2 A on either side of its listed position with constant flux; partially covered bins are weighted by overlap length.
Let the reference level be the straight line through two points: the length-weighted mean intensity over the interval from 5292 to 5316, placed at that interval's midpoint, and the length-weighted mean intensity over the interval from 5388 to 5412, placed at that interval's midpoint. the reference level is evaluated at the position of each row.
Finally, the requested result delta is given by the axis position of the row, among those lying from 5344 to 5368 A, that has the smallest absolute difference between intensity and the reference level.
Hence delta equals 5354 A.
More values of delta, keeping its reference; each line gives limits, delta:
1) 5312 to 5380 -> 5342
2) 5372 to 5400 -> 5378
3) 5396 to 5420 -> 5406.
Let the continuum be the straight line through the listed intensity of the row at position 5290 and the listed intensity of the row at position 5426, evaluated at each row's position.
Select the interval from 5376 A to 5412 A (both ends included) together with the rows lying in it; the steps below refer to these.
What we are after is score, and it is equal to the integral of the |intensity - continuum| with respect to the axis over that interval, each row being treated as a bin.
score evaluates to 409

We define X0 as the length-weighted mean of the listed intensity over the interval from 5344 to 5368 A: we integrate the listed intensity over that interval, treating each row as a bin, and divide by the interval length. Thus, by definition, 176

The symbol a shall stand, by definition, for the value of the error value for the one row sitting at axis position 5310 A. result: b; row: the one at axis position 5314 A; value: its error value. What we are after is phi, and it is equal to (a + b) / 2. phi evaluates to 8.00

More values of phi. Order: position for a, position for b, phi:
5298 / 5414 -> 7.75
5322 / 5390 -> 11.40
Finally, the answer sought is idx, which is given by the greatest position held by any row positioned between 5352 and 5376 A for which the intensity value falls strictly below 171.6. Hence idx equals 5374 A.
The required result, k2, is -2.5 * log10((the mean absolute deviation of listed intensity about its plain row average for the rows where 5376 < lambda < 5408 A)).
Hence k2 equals -2.7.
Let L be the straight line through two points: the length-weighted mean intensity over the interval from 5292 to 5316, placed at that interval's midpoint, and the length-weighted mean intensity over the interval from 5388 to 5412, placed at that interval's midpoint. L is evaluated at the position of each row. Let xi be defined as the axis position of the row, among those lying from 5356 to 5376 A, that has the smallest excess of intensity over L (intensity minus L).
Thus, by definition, 5374 A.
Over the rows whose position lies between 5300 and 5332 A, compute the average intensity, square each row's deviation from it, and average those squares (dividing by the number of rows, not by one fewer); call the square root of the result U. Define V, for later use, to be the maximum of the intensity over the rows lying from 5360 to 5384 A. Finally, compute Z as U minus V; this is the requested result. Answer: -180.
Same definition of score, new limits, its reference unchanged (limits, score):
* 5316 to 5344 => 84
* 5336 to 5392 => 467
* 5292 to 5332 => 189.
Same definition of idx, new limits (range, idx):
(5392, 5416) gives 5410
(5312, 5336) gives 5334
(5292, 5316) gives 5306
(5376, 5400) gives 5398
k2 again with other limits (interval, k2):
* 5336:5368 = -1.7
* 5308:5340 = -1.6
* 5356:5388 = -2.1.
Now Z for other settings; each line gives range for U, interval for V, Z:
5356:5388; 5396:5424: -171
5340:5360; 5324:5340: -169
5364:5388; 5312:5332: -167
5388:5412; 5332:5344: -153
